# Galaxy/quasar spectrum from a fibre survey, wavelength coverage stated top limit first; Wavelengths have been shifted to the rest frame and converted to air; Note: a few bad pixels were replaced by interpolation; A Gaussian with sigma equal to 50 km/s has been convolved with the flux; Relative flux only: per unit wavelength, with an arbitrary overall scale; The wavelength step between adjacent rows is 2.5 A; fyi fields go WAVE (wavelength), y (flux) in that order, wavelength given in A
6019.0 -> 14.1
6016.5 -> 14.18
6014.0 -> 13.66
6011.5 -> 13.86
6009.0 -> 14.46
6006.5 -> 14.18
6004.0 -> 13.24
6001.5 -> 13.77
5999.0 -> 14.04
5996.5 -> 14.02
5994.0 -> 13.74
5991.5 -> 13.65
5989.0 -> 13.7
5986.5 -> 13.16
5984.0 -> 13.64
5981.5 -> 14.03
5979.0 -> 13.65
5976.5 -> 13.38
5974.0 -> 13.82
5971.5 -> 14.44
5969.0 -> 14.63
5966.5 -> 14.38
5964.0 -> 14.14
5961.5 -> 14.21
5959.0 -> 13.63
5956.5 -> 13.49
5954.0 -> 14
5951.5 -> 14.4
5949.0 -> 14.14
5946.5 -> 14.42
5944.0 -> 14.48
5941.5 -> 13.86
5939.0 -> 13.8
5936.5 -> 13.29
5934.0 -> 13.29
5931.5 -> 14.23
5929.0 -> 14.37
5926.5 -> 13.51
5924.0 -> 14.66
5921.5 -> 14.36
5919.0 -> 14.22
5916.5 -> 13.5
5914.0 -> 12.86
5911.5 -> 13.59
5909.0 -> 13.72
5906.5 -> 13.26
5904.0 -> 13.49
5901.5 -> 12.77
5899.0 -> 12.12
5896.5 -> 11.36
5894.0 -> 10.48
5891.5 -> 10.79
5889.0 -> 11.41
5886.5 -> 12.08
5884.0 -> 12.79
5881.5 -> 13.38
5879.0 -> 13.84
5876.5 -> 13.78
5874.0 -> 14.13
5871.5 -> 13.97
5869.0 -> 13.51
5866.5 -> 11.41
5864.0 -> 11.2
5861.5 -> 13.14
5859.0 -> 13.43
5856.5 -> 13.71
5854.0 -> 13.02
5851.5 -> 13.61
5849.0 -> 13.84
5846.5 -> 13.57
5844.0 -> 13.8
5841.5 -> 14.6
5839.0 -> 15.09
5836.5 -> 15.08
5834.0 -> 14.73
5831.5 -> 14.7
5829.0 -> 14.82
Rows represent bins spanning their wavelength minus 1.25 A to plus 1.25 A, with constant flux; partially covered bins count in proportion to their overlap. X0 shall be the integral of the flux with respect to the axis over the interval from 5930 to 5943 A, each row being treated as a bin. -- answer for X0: 178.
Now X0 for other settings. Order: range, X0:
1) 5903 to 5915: 161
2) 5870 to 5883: 179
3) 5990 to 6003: 180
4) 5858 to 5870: 150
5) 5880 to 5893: 157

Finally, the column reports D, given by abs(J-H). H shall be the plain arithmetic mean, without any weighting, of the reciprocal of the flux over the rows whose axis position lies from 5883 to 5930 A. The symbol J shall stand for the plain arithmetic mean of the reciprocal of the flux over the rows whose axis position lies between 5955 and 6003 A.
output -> 0.006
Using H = 0.0782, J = 0.072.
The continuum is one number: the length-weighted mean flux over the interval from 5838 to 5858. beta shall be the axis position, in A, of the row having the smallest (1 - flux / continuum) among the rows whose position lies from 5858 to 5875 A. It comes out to 5874.0 A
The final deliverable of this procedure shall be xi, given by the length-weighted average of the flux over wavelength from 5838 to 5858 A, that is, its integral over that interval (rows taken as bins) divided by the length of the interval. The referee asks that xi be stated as 13.9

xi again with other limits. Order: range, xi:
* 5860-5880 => 13.1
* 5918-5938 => 14.0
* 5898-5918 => 13.2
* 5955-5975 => 14.1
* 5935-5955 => 14.0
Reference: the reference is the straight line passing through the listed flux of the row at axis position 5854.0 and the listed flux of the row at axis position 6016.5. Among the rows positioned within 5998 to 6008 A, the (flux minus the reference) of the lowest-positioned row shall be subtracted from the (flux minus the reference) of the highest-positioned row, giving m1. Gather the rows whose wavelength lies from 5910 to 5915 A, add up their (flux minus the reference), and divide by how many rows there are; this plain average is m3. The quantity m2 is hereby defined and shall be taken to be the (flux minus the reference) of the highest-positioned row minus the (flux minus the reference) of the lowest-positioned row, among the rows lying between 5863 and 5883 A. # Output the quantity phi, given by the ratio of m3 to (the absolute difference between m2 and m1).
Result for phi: -0.11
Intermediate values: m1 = 0.1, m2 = 2.1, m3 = -0.21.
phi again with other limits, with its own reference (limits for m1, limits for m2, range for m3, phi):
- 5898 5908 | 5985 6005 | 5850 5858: 0.38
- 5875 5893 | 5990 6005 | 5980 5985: -0.04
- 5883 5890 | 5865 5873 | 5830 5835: 0.47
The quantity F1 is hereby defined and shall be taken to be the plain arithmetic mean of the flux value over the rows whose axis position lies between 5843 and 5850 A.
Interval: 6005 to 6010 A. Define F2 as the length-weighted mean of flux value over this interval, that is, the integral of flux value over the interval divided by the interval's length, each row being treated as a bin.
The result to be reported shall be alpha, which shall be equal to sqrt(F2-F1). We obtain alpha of 0.7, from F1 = 13.7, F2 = 14.3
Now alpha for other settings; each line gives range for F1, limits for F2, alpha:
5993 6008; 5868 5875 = 0.2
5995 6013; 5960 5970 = 0.6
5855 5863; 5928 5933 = 0.9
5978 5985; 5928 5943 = 0.2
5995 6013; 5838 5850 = 0.5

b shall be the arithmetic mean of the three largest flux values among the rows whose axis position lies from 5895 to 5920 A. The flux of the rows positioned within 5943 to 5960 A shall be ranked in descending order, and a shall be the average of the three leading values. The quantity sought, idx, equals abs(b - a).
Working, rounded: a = 14.4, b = 13.8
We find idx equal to 0.59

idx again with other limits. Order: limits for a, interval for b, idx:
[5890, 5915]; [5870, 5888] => 0.38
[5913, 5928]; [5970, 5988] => 0.32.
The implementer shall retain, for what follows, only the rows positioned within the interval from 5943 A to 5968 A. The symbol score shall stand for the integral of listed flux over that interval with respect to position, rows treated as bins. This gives 353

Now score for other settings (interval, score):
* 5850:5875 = 328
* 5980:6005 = 343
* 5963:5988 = 348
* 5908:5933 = 347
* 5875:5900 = 306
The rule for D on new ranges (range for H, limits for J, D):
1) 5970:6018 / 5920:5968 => 0.001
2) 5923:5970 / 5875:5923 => 0.007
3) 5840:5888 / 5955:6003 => 0.003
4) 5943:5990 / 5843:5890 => 0.005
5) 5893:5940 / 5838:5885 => 0.001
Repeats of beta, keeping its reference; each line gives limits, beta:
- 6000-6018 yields 6009.0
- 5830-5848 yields 5839.0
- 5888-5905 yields 5904.0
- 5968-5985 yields 5969.0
